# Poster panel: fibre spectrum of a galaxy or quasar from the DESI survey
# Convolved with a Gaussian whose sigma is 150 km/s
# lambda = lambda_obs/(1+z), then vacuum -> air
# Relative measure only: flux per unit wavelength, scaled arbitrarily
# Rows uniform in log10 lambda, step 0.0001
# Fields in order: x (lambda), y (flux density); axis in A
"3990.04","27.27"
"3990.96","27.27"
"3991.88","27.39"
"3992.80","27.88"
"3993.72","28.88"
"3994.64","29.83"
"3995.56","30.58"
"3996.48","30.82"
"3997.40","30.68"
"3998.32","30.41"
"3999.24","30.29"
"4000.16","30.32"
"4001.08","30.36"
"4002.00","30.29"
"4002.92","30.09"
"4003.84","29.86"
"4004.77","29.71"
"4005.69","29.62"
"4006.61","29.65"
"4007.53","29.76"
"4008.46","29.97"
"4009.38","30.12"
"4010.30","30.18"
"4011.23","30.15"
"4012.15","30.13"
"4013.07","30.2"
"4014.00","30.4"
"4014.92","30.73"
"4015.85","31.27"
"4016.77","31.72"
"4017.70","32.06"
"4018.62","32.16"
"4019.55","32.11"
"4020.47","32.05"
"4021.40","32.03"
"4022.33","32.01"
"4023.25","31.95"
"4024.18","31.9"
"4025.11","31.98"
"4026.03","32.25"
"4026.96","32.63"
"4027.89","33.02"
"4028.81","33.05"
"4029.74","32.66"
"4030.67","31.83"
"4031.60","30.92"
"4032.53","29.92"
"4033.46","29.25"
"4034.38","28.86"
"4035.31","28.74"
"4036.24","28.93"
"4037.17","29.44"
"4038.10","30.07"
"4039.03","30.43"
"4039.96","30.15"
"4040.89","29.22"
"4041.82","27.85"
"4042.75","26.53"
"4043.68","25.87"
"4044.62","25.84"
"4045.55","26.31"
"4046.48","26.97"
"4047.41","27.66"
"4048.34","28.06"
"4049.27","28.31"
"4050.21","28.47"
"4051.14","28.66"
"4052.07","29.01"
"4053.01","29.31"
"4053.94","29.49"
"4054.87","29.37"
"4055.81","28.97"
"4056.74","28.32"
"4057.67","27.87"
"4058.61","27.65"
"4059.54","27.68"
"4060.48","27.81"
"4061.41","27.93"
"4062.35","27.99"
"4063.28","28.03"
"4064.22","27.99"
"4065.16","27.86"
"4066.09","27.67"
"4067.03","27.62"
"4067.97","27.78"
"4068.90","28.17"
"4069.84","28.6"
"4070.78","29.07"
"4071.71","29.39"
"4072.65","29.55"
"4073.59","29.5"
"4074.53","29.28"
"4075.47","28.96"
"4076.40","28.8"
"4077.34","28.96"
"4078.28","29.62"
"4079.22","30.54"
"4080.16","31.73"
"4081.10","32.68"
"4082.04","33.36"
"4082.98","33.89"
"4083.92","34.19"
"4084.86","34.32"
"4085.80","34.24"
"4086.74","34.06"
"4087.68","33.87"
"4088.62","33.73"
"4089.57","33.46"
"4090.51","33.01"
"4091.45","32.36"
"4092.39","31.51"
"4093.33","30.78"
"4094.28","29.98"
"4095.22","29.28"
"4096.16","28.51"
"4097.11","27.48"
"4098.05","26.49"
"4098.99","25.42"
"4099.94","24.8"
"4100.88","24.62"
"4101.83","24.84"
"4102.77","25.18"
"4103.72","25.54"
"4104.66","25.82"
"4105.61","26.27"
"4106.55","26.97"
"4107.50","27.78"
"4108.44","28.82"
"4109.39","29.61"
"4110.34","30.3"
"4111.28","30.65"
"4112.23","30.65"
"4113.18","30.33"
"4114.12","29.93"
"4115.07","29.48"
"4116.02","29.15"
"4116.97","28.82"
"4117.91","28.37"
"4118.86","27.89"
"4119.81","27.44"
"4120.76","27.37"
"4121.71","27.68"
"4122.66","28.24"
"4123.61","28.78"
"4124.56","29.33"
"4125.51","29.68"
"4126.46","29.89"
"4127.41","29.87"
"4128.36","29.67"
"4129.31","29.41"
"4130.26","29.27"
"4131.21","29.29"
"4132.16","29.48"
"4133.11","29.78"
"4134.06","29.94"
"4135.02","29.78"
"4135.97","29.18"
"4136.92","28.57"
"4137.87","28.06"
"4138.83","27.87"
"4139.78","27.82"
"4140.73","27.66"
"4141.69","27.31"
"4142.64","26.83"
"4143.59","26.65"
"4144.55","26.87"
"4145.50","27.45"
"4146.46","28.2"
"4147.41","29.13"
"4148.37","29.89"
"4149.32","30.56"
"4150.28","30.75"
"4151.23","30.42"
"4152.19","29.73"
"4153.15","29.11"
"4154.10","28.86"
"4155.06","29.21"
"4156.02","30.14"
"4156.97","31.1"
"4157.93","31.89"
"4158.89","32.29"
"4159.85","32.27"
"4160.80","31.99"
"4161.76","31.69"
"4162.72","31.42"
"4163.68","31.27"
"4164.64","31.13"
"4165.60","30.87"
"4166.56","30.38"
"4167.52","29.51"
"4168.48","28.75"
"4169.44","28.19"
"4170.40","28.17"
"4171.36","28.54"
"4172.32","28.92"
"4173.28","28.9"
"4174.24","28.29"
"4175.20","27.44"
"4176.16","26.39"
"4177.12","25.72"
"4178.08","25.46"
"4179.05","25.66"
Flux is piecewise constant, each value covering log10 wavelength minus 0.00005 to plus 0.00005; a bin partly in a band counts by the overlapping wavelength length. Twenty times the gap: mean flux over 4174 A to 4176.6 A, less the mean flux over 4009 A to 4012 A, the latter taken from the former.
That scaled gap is -56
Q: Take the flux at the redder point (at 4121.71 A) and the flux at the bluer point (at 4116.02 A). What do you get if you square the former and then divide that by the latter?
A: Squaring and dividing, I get 26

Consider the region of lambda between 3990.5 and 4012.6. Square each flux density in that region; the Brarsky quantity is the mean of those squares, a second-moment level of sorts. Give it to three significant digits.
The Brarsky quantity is 887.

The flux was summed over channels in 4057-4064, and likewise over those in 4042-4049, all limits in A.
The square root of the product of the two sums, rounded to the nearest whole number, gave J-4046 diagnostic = 191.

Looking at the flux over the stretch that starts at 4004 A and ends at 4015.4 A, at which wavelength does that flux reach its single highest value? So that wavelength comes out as 4014.92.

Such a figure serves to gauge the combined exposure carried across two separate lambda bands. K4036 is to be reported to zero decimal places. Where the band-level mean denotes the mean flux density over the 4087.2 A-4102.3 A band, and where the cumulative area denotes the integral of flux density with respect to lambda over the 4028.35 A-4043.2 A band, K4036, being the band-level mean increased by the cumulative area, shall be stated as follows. 473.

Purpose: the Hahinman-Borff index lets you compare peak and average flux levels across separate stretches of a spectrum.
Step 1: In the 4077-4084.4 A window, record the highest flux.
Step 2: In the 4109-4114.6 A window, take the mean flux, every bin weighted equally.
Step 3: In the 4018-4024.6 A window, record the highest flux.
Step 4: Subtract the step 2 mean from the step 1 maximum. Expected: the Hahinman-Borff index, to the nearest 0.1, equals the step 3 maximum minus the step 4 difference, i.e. 28.2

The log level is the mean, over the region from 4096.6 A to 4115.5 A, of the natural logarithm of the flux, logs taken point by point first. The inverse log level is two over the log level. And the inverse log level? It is 0.604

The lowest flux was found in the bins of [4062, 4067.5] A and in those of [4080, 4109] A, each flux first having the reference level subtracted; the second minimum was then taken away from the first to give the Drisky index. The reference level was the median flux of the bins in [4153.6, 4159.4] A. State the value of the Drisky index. 3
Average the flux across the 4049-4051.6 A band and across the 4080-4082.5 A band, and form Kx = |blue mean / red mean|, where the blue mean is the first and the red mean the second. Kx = 0.87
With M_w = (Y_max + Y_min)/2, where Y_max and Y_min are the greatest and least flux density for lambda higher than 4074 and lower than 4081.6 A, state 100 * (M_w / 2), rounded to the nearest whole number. 1537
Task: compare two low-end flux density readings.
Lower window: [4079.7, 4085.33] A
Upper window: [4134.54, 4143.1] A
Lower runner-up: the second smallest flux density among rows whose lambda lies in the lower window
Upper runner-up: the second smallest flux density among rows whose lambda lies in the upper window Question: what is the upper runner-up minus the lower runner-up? -5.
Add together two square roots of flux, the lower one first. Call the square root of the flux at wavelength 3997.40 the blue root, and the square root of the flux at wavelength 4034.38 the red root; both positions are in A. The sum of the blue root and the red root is 10.9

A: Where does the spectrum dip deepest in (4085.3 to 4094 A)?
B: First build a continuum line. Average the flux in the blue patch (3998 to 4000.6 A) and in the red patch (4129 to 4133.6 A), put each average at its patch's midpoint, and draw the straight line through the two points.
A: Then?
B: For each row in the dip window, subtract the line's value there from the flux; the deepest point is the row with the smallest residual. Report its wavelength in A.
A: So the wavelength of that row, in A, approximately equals 4093.33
